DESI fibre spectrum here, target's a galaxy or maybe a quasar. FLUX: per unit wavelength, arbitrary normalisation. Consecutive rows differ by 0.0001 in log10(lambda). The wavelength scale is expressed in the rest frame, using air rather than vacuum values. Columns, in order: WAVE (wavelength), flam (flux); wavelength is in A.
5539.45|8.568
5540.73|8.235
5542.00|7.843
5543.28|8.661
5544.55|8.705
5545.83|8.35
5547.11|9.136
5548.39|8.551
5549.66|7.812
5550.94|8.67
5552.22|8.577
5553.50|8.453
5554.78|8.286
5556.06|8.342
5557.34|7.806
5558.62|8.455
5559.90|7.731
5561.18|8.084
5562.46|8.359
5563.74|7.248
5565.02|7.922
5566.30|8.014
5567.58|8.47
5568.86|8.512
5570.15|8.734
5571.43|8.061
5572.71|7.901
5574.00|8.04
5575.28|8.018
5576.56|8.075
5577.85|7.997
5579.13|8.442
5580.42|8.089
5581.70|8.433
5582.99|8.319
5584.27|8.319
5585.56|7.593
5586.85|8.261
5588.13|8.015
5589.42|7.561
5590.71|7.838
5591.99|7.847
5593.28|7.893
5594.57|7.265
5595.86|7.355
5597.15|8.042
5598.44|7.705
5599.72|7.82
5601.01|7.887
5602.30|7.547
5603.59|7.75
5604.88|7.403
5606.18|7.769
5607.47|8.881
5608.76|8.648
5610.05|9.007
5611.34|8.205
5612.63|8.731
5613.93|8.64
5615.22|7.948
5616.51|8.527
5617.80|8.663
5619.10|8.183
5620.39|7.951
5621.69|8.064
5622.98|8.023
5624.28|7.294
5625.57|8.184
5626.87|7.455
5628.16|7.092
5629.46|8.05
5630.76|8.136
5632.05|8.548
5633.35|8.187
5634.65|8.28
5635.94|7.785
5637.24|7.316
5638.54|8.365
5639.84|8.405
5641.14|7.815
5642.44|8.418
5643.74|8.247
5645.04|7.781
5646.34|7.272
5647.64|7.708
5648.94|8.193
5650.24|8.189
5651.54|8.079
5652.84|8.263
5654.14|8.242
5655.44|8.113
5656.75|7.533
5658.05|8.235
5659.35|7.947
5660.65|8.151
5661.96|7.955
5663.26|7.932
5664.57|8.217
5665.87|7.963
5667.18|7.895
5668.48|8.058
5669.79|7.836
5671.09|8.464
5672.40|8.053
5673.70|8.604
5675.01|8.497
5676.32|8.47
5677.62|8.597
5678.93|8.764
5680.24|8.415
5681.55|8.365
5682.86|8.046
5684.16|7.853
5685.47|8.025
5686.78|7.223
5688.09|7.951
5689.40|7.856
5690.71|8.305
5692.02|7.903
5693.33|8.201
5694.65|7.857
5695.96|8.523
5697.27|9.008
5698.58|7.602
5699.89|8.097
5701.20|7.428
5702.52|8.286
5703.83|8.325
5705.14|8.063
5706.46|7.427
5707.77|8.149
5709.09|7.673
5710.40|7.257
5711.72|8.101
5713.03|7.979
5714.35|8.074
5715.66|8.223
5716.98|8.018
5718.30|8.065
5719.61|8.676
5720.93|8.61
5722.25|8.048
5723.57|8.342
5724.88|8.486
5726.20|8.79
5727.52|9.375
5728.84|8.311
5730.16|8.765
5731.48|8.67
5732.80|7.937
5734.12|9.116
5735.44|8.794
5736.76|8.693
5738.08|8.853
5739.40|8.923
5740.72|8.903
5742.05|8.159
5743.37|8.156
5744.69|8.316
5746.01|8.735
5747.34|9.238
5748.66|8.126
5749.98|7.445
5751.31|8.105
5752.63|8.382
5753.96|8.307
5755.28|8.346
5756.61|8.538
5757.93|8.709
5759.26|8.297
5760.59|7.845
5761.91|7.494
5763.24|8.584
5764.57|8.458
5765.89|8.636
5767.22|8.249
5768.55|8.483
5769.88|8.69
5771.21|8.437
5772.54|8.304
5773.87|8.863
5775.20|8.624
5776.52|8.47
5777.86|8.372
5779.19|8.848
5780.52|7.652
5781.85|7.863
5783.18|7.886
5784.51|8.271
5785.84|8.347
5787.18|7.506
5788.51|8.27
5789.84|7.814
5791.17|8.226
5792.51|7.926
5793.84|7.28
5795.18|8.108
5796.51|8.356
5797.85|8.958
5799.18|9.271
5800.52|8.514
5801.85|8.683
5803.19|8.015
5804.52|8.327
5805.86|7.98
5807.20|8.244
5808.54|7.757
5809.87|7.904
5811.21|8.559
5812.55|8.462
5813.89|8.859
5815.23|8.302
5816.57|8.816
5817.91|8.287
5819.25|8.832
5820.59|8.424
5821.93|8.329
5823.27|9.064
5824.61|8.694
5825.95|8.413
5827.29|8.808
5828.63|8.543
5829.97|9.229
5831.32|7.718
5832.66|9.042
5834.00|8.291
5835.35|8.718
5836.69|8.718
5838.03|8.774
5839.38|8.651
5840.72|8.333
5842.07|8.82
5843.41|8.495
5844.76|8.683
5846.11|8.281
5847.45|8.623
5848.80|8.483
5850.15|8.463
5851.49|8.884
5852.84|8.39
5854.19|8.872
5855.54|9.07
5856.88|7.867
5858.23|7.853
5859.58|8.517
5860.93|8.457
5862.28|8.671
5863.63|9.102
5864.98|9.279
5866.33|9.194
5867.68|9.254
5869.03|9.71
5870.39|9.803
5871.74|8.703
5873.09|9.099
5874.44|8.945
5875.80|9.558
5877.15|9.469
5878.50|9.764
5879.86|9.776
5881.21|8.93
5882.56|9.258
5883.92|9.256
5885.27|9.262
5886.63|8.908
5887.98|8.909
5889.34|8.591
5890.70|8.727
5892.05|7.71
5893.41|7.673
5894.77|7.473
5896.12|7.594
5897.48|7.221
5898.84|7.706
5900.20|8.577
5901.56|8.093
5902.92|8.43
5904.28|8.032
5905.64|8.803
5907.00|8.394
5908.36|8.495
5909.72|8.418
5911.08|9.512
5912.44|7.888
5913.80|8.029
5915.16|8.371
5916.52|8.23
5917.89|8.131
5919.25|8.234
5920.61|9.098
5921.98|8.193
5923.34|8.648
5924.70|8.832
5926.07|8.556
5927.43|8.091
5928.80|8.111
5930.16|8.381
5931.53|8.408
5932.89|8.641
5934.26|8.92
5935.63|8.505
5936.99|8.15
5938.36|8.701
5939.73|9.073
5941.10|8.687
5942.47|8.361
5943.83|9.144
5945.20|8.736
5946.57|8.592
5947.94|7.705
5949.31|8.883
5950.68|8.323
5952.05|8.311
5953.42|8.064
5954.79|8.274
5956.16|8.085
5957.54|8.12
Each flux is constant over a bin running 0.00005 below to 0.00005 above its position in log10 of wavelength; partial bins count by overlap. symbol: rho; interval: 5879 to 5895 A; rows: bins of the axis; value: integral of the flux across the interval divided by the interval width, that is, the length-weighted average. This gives 8.75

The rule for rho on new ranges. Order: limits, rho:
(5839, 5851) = 8.54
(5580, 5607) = 7.85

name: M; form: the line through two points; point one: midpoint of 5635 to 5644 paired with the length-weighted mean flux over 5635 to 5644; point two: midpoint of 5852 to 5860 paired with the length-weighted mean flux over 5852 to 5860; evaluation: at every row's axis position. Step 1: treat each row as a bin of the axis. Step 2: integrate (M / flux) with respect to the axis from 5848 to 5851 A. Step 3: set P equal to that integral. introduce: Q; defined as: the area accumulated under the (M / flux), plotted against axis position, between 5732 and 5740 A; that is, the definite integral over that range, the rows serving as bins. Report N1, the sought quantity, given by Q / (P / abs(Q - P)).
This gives 11.7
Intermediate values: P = 3.0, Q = 7.6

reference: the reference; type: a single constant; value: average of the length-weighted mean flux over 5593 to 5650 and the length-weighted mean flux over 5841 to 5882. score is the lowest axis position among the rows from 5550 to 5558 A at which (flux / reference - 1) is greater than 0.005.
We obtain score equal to 5550.94 A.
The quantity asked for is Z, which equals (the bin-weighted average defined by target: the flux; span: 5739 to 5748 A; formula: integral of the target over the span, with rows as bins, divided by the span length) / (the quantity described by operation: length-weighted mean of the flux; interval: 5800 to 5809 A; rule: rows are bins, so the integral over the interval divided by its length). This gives 1.05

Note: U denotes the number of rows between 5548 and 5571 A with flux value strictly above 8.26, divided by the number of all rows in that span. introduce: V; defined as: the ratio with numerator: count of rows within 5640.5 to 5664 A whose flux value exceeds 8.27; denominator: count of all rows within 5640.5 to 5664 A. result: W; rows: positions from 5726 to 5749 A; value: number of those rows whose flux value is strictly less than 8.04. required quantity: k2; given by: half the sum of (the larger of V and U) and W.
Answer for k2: 0.8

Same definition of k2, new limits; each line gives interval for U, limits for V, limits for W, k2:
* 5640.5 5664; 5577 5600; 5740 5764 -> 1.6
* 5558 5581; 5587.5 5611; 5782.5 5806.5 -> 3.7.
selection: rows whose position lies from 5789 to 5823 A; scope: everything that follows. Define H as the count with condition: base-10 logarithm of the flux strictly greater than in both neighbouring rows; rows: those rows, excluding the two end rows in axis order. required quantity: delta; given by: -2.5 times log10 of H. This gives -2.39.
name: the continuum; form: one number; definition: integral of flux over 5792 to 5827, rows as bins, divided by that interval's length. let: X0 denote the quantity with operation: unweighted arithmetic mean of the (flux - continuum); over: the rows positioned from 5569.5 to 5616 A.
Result -0.3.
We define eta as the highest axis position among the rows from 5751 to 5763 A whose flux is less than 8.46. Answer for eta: 5761.91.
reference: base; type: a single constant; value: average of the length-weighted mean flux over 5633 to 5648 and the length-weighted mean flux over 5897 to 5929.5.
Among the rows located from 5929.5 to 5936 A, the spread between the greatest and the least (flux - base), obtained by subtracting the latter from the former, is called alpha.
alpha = 0.54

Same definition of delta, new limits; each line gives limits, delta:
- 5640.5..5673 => -2.26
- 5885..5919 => -2.39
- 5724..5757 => -1.95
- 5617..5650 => -1.95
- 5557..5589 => -2.26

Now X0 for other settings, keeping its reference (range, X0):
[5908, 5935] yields 0.1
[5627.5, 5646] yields -0.4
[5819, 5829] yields 0.2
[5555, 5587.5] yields -0.3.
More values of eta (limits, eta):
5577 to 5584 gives 5582.99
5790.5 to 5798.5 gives 5796.51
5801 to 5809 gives 5808.54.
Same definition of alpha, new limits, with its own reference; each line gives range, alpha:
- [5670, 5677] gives 0.55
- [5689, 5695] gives 0.45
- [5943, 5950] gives 1.44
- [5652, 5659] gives 0.73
